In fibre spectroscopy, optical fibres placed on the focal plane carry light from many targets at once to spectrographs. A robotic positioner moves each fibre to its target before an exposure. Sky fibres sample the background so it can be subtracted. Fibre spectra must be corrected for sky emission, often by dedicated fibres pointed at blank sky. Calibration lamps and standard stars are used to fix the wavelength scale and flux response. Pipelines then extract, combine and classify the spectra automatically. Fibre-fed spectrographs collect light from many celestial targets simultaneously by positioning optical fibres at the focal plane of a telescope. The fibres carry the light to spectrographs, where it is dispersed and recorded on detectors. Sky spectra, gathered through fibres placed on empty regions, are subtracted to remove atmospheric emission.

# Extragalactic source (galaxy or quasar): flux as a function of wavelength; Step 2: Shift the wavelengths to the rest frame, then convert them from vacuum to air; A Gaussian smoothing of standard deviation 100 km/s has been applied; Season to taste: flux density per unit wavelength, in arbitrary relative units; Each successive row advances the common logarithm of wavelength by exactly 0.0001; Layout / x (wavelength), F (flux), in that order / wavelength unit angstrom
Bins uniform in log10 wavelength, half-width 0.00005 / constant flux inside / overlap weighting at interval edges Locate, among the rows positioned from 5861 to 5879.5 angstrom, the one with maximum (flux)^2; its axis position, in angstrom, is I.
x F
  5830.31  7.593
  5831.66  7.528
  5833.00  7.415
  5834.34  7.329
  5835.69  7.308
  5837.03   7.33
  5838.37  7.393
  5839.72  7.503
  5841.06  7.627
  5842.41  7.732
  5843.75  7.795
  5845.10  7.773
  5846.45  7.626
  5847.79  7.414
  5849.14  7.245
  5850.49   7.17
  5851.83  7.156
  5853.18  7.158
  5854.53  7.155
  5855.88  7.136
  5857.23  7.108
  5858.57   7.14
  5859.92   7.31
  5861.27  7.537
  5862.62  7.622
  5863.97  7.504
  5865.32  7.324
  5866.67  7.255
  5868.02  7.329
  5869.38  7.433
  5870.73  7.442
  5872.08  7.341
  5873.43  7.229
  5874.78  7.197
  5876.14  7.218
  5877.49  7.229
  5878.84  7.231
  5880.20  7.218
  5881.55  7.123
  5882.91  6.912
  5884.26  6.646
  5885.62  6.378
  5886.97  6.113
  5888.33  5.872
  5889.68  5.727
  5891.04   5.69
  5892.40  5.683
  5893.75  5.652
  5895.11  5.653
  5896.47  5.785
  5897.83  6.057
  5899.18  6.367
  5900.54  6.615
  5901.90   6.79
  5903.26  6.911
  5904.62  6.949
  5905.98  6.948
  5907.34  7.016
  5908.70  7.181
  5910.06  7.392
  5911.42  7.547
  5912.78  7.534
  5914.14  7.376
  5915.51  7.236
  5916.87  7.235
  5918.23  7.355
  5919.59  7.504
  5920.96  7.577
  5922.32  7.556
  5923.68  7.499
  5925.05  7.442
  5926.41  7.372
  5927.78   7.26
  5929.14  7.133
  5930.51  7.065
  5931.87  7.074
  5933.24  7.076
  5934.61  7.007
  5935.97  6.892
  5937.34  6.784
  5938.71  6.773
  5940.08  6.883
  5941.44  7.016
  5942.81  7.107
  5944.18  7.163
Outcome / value 5862.62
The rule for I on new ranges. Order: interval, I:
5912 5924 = 5920.96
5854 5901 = 5862.62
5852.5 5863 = 5862.62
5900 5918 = 5911.42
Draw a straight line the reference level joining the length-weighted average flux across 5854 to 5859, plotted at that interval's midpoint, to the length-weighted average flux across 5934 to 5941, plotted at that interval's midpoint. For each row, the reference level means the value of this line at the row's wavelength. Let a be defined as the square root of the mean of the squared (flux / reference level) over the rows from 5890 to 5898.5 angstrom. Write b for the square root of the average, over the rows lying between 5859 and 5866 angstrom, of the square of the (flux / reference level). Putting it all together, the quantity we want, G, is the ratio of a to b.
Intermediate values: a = 0.82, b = 1.05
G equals 0.78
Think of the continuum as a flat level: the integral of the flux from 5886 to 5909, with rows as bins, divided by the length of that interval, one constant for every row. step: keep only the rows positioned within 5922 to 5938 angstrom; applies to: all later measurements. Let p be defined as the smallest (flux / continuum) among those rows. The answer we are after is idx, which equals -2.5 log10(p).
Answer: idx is -0.08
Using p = 1.08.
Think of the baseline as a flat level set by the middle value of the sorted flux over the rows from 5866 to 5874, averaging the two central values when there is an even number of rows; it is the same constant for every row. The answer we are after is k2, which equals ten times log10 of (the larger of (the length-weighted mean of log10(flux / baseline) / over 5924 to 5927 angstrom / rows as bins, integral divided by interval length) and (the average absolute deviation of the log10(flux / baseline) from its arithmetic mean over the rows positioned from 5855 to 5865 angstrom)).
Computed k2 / -19.6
